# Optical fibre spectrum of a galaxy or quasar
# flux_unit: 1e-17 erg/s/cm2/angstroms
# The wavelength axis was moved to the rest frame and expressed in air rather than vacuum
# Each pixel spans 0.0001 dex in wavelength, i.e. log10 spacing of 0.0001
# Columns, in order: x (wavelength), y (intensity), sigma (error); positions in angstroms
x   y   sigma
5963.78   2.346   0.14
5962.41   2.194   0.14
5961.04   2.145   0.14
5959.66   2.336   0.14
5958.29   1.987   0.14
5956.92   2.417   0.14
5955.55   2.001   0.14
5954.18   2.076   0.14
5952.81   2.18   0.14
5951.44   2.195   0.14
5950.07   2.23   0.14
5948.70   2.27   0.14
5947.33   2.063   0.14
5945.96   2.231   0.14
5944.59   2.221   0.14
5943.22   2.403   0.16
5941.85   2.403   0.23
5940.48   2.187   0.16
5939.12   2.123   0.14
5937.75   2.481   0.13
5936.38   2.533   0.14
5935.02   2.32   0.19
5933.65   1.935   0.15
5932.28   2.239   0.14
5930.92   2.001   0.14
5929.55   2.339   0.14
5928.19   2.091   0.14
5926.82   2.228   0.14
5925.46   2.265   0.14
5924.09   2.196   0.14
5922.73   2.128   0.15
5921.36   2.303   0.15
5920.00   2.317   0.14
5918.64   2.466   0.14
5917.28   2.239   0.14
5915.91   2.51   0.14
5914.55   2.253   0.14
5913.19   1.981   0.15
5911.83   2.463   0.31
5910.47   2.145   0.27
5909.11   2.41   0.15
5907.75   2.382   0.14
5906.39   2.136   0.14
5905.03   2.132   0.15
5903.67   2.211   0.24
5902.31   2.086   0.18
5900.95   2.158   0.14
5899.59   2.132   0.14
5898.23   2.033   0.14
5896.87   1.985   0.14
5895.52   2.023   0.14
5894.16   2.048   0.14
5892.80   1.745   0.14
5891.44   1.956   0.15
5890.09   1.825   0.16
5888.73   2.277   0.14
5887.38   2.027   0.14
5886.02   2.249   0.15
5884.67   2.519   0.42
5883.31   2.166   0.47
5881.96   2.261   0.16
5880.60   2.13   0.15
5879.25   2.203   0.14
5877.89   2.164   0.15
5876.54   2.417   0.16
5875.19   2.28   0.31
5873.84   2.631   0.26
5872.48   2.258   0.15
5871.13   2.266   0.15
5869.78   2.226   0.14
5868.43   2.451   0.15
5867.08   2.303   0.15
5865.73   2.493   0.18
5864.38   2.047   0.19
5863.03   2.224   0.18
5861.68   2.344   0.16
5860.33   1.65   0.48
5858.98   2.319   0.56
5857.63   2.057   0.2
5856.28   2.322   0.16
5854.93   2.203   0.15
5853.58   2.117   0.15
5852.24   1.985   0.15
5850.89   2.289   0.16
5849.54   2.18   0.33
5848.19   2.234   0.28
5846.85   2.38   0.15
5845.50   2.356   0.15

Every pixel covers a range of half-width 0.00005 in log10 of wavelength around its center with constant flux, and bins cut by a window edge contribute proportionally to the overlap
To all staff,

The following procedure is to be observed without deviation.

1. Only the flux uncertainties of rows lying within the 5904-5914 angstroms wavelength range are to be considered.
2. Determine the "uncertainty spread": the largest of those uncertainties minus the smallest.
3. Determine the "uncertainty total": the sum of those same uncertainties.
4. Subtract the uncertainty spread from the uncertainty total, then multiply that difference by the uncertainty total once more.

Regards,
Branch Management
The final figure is 1.49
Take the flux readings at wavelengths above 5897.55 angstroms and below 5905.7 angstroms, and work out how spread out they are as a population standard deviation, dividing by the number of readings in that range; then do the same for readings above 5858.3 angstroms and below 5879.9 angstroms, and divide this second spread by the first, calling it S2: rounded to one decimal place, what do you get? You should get 3.8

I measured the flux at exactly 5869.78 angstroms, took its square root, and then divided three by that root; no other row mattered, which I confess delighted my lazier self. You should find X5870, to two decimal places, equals 2.01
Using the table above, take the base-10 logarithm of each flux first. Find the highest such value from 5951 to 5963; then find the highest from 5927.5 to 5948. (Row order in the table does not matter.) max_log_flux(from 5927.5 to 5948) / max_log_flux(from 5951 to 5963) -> 1.05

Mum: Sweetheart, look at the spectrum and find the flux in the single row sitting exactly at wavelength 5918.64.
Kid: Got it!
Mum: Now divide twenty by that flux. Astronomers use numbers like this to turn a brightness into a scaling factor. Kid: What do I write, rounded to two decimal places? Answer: 8.11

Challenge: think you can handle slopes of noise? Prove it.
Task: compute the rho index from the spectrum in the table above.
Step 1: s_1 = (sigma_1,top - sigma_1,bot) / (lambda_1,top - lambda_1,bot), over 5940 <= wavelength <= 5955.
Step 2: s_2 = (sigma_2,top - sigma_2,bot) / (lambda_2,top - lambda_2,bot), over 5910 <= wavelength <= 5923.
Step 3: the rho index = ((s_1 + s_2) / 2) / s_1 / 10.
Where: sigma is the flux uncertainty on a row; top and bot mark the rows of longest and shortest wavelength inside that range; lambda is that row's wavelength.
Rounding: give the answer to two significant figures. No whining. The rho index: 0.39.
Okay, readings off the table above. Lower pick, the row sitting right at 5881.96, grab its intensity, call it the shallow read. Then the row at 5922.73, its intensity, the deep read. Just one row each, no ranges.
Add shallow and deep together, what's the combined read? 4.39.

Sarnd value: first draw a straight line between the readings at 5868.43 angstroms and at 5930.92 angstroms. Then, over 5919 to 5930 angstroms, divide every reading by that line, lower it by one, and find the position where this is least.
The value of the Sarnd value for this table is 5922.73 angstroms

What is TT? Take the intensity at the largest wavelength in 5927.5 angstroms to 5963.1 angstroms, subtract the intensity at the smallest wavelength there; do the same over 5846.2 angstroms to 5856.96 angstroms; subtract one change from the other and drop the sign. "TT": 0.16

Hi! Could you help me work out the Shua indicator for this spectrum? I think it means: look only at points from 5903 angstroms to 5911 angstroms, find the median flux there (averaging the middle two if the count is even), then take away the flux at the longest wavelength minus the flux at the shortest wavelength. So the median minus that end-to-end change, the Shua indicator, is 2.2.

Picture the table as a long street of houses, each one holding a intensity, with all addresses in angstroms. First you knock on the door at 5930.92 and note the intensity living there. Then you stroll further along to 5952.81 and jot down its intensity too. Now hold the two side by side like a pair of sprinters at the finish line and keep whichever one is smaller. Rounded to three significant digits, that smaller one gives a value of 2.00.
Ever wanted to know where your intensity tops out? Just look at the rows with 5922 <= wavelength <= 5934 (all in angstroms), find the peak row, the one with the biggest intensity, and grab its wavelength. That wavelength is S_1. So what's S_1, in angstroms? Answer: 5929.55 angstroms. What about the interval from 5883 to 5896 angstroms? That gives 5884.67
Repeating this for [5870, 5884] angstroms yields 5873.84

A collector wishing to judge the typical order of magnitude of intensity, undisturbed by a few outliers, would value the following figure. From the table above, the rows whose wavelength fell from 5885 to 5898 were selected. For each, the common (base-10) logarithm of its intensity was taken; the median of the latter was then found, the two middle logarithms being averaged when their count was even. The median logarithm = 0.306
